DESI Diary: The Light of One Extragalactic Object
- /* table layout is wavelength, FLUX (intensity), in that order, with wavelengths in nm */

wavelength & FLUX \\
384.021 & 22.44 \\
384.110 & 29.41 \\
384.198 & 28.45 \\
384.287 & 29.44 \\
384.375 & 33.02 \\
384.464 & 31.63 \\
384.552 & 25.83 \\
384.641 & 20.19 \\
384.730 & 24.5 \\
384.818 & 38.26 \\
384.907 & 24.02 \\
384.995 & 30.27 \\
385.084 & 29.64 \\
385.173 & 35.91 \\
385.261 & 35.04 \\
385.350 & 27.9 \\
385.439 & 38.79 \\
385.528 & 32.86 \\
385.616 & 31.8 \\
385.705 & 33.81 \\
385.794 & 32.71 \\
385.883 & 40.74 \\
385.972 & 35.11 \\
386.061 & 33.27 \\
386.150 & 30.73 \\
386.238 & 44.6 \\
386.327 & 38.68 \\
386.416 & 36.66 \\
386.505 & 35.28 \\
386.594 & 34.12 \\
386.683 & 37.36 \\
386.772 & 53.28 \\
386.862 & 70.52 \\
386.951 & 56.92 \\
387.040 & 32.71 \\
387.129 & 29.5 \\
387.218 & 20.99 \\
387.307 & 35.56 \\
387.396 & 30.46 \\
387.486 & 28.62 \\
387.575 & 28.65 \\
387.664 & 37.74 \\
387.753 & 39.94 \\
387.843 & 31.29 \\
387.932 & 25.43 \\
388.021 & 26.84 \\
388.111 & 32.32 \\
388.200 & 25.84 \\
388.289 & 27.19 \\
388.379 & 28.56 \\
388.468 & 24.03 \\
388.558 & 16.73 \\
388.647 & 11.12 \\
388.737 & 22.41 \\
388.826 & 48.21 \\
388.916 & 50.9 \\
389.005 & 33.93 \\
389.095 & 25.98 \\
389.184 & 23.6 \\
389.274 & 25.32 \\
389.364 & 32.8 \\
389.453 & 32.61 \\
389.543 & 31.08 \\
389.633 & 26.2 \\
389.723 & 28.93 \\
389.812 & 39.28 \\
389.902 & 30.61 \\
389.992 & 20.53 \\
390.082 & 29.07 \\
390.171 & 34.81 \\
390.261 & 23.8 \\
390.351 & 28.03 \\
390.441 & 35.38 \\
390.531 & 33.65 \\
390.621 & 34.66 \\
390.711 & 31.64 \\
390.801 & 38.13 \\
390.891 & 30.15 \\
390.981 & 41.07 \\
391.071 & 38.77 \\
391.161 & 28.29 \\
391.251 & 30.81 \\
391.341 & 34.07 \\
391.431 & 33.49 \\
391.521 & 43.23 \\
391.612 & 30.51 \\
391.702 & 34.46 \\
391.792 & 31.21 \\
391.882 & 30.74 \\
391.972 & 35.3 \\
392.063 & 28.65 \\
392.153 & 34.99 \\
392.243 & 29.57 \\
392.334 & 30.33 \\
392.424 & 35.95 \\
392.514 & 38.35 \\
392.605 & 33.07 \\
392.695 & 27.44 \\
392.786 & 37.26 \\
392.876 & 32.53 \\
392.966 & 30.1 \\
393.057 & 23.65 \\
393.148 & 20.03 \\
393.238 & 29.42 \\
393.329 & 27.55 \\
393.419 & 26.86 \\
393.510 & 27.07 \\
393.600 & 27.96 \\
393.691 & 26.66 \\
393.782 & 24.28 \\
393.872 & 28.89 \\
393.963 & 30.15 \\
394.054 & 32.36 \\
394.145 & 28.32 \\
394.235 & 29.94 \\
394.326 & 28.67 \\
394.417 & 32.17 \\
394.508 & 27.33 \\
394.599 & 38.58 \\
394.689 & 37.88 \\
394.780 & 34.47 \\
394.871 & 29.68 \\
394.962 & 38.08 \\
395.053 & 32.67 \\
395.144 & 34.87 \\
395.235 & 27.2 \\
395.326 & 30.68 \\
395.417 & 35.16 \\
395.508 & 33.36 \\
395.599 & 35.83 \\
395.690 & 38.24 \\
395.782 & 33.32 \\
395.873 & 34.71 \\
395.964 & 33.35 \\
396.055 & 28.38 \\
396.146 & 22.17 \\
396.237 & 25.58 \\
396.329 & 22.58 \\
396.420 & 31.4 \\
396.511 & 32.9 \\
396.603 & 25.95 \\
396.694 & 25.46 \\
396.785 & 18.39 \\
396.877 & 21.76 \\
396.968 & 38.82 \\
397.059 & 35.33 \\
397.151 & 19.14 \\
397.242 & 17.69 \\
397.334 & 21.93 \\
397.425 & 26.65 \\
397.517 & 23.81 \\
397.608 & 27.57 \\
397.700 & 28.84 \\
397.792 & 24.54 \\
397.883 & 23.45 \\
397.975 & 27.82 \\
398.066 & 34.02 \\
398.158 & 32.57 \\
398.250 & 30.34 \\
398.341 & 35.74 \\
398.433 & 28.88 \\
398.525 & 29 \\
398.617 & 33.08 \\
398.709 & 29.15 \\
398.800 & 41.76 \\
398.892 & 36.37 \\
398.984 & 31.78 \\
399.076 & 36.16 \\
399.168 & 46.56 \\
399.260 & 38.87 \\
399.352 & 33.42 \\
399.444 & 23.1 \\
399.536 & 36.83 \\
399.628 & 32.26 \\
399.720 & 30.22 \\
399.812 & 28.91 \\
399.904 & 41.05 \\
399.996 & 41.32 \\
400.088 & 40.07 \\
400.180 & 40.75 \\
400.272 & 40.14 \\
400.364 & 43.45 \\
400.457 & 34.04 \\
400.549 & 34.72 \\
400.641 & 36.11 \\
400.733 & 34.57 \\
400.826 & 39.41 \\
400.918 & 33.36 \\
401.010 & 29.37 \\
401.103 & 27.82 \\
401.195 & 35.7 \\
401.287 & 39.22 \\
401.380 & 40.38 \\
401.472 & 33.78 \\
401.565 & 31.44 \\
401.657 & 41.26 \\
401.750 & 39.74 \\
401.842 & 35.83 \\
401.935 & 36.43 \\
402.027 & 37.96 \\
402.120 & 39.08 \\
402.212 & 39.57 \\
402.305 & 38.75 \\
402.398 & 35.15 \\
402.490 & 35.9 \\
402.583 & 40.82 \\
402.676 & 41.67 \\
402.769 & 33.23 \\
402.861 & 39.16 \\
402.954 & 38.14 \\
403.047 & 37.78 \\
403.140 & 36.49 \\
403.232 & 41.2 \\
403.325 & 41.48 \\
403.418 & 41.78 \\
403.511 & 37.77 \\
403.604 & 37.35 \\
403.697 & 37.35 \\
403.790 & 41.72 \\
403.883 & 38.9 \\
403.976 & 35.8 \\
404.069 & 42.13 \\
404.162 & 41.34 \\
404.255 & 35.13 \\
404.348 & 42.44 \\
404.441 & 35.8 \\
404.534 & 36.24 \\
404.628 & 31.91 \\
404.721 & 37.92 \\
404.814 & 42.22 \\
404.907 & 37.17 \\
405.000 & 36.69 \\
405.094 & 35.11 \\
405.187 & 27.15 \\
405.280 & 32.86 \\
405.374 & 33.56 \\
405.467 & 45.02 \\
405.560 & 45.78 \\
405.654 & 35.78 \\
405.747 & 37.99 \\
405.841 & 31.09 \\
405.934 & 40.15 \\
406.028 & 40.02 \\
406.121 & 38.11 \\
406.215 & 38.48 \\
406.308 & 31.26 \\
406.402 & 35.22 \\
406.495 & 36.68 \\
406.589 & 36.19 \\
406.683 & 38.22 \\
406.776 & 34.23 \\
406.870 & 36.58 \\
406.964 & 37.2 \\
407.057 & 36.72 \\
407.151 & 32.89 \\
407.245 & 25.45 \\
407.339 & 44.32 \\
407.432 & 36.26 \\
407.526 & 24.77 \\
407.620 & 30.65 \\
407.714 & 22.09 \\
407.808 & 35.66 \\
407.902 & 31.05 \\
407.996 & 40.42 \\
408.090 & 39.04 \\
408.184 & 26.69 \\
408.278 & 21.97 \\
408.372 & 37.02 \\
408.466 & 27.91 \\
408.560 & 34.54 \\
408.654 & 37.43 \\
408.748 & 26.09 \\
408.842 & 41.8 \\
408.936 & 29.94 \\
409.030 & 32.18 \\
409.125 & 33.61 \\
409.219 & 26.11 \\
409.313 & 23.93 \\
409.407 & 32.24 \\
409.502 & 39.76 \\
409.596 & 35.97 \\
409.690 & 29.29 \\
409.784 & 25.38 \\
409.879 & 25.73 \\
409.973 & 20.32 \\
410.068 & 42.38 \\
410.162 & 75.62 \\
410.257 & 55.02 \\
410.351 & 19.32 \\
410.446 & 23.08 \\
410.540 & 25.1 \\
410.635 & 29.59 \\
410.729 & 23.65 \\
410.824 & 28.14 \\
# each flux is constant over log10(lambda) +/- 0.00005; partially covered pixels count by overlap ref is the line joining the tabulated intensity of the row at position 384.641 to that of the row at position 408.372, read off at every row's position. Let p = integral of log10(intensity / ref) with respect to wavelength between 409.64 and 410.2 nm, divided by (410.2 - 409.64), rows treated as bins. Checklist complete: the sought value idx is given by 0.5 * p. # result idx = -0.04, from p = -0.07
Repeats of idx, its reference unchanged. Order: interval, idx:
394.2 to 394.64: 0.03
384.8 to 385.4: 0.09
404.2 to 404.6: 0.02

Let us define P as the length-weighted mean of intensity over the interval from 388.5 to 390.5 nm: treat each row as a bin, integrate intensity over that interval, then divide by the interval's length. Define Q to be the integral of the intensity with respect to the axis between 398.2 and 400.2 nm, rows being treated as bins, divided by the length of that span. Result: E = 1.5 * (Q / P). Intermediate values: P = 29.6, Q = 34.7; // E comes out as 1.76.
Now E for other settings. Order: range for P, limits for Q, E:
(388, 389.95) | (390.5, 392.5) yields 1.72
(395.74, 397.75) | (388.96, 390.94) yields 1.69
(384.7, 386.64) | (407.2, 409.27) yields 1.42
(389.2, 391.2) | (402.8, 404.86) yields 1.84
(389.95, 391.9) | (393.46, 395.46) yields 1.43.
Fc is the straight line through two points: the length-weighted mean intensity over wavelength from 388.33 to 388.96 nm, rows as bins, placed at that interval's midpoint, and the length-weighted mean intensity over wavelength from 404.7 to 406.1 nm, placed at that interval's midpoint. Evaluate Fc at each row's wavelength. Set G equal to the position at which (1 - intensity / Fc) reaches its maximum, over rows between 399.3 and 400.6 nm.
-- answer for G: 399.444 nm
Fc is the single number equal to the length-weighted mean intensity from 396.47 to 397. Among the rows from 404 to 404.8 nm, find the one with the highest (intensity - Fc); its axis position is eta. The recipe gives 404.348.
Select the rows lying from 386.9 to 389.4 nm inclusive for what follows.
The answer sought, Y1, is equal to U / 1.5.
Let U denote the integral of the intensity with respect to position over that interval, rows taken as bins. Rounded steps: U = 76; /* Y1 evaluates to 51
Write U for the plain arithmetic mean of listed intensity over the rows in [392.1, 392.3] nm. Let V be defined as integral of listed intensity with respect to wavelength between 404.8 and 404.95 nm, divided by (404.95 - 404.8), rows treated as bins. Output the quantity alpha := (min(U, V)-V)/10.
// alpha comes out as -0.70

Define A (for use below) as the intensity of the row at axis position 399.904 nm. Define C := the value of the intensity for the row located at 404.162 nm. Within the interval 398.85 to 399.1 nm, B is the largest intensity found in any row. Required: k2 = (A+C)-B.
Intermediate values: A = 41.05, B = 36.37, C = 41.34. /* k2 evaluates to 46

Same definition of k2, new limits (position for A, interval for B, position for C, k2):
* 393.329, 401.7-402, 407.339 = 32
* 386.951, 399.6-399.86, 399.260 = 64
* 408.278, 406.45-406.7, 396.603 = 10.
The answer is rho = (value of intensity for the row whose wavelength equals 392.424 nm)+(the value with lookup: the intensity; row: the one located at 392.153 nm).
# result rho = 71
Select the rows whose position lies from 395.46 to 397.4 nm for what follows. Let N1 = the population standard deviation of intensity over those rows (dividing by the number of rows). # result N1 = 7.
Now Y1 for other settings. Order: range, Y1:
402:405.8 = 96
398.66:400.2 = 37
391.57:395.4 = 79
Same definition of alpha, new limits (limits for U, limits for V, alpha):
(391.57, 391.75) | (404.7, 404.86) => -0.80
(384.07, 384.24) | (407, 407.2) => -0.60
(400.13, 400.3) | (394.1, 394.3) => 0.00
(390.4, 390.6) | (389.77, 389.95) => 0.00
